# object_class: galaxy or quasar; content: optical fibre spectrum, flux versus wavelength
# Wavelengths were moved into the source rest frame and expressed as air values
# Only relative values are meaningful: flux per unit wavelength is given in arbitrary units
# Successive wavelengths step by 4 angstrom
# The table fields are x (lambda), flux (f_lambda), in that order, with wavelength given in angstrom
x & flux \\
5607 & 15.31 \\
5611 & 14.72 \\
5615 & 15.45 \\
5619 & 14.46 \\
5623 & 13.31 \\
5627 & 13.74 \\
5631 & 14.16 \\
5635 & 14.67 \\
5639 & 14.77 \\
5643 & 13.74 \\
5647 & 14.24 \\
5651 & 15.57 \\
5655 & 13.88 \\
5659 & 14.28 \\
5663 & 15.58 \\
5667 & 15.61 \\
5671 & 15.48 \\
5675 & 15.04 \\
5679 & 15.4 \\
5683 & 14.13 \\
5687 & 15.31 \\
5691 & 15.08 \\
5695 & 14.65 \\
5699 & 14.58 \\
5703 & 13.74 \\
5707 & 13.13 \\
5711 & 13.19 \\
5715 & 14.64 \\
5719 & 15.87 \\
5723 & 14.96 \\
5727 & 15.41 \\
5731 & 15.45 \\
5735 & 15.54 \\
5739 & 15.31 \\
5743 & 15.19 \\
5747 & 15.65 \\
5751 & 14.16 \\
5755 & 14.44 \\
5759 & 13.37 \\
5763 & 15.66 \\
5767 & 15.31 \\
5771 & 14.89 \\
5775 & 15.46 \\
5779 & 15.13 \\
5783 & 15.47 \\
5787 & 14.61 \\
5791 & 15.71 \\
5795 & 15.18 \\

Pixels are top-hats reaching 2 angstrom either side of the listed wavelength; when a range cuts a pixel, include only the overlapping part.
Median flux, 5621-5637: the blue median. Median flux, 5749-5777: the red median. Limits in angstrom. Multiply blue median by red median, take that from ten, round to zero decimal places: -198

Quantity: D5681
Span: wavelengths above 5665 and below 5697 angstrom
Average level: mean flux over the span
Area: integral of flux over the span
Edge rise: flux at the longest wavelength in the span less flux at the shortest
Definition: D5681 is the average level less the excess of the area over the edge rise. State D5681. -469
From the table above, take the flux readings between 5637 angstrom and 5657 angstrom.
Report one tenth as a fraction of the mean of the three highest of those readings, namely 0.0067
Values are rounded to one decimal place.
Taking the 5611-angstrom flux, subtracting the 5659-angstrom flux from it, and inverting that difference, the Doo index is 2.3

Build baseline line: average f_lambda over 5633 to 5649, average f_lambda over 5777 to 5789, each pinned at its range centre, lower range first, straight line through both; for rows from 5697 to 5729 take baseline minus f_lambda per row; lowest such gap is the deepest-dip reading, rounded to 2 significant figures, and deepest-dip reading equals -1.1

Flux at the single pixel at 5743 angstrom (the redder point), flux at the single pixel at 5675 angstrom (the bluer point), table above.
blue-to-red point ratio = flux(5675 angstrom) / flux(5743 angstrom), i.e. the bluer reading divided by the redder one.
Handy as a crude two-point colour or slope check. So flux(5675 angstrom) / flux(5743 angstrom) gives 0.99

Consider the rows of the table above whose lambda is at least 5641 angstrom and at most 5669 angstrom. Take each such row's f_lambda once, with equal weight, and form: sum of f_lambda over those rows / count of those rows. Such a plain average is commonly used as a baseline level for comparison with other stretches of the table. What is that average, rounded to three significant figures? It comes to 14.7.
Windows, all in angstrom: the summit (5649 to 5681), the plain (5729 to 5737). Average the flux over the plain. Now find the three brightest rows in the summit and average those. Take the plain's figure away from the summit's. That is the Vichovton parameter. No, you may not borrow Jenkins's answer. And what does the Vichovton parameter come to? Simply 0.1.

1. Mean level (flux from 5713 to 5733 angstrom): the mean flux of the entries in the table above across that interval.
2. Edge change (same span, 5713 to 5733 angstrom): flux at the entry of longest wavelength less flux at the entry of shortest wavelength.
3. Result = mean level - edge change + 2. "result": 16.5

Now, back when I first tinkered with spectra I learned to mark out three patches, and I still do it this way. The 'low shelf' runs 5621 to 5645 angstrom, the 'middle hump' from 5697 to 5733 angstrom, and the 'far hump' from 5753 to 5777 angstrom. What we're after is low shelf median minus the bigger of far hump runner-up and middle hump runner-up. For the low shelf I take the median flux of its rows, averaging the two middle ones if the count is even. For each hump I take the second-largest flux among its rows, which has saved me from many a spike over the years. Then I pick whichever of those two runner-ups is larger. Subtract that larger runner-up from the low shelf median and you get -1.5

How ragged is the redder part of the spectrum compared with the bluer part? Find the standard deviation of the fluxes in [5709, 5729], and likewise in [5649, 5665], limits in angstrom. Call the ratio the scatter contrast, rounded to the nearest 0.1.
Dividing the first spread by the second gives 1.2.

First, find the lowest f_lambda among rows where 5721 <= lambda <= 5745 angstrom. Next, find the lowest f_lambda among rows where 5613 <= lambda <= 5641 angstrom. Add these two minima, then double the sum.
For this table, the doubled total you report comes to 56.5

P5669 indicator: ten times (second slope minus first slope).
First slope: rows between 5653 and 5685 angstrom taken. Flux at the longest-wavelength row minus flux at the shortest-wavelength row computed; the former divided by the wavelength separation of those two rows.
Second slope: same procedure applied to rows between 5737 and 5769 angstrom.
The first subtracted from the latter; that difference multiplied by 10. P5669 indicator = -0.1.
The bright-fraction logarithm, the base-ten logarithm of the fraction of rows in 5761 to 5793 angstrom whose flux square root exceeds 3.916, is -0.3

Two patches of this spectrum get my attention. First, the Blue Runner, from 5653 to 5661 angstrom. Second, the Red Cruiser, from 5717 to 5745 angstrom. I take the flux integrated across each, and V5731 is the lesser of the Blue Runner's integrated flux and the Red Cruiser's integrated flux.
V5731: 113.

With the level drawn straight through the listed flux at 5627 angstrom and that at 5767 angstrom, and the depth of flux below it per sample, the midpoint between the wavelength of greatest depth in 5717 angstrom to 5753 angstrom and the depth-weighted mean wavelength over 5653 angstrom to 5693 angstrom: 5712.3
